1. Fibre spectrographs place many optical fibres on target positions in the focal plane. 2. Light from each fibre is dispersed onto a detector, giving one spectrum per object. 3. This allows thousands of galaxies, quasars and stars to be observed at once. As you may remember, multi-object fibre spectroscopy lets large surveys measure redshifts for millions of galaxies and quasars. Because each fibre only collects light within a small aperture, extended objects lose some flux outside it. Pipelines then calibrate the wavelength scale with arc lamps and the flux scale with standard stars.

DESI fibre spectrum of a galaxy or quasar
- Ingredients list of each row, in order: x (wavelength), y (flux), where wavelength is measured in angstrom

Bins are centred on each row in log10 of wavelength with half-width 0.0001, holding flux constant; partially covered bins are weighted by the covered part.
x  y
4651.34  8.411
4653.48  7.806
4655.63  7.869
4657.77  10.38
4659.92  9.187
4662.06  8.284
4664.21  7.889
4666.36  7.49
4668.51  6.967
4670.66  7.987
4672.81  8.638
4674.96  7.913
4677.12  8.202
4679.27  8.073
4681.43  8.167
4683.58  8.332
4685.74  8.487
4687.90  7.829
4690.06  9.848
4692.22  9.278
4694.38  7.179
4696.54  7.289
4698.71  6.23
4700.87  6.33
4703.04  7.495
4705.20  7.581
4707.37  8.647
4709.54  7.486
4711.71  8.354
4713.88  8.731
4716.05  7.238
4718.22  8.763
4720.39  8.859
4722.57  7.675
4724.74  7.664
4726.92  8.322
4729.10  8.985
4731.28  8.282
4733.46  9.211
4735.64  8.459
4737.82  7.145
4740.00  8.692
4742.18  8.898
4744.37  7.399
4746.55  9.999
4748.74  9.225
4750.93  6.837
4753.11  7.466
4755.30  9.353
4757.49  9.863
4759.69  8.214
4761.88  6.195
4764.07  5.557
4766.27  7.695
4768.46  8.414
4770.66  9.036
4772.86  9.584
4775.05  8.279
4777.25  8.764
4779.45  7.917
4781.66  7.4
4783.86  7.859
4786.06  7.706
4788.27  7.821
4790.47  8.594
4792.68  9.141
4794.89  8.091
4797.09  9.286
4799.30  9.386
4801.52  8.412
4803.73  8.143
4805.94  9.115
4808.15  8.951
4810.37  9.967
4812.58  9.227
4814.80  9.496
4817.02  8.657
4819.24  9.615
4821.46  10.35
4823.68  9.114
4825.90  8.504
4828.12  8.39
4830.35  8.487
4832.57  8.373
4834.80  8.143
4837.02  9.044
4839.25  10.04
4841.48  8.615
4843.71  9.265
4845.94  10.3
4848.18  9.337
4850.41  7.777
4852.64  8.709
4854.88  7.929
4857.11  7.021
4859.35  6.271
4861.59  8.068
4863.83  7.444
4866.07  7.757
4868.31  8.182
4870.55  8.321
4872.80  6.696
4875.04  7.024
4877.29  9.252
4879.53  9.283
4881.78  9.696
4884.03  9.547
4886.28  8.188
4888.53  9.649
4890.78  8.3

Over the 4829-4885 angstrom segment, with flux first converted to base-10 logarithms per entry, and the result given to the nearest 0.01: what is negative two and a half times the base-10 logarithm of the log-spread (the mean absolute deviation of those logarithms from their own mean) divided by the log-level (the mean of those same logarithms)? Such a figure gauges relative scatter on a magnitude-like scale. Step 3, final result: 3.31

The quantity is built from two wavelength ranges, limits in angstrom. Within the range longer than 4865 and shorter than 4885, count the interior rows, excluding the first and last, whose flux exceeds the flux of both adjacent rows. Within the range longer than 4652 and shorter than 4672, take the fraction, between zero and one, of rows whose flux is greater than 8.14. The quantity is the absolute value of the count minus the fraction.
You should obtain 1.7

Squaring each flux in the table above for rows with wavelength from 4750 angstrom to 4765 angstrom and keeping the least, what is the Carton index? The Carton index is 30.9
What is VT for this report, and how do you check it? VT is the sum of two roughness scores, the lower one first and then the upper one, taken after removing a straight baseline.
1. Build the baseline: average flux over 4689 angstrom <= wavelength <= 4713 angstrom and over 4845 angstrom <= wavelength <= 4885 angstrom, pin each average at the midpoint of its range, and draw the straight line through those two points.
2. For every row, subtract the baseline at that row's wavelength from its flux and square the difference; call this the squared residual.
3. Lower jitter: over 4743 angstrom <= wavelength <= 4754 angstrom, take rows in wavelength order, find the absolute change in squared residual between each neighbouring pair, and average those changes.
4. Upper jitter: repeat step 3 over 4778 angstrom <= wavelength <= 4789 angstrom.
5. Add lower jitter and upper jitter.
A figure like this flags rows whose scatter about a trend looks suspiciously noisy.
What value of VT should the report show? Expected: 2.3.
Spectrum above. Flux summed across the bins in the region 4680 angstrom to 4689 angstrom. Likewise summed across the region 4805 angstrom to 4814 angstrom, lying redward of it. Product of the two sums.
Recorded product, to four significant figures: 1223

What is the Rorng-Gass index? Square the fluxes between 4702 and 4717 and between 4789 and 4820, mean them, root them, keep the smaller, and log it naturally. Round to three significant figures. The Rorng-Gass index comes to 2.07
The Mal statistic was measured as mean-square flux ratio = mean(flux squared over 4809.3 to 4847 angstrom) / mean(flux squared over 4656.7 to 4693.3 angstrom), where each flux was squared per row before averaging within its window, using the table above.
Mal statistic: 1.18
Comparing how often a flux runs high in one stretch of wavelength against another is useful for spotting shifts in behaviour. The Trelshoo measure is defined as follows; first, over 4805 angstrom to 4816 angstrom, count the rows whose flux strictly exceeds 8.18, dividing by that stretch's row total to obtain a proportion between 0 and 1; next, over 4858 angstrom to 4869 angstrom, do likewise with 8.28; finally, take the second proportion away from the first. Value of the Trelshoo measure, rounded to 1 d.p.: 1.0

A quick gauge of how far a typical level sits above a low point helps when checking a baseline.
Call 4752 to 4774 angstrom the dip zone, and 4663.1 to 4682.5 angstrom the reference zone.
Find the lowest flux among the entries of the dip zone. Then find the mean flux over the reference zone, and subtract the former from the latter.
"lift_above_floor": 2.4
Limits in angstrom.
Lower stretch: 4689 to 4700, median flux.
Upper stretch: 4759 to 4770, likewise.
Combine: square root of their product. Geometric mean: 7.5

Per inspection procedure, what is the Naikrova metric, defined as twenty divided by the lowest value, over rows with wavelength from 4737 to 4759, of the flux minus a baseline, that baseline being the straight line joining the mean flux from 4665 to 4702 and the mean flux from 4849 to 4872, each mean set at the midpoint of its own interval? -20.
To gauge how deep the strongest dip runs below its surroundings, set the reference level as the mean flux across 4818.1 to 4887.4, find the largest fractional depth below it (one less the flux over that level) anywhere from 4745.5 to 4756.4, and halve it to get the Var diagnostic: 0.10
